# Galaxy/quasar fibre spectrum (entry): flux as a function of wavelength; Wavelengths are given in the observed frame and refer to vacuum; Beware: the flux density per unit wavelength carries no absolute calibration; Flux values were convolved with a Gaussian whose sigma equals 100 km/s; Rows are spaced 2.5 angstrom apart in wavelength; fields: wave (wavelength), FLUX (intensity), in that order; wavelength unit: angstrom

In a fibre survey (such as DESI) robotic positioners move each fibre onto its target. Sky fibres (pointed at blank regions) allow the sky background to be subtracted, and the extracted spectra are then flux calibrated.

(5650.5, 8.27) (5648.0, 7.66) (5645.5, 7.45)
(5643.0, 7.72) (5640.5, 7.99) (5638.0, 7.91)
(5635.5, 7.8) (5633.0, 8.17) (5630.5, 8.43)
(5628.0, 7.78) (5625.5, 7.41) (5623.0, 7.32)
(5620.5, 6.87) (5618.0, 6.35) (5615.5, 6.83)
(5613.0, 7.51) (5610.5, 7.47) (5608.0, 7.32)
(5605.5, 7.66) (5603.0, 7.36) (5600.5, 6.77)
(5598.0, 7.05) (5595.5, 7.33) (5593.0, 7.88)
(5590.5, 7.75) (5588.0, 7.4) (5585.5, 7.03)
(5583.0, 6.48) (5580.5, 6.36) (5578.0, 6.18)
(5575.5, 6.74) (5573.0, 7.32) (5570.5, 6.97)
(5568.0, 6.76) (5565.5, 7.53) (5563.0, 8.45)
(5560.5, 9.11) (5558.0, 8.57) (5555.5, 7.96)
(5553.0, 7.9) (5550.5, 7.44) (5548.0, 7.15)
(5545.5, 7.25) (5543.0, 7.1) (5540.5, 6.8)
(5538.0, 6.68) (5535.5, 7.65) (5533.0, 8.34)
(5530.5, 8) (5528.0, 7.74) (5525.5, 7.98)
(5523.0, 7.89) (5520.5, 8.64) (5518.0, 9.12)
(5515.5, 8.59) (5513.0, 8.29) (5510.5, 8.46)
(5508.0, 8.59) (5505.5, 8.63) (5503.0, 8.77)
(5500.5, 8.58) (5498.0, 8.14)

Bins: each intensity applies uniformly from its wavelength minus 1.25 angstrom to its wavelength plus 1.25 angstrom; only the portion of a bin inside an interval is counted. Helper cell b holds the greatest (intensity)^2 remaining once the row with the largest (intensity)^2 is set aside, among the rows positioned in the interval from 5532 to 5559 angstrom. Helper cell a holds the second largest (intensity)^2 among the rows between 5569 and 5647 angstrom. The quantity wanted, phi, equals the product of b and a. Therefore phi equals 4643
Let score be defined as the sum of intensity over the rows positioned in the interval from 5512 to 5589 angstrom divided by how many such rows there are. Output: 7.6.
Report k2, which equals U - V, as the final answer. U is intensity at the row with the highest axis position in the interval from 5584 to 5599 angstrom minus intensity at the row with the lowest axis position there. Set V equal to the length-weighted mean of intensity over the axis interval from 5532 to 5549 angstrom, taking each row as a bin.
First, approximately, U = 0.02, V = 7.3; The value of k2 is -7.2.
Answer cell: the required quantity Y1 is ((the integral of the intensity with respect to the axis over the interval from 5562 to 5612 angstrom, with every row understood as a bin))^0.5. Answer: 19.0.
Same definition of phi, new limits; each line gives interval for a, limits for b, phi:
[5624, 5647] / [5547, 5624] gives 4902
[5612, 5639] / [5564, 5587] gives 3577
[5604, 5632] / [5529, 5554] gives 3874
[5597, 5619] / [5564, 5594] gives 3388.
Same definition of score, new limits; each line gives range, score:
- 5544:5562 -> 7.9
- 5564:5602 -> 7.0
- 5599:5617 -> 7.3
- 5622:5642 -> 7.9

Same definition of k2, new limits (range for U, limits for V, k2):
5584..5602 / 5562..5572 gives -7.7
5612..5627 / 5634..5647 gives -7.9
